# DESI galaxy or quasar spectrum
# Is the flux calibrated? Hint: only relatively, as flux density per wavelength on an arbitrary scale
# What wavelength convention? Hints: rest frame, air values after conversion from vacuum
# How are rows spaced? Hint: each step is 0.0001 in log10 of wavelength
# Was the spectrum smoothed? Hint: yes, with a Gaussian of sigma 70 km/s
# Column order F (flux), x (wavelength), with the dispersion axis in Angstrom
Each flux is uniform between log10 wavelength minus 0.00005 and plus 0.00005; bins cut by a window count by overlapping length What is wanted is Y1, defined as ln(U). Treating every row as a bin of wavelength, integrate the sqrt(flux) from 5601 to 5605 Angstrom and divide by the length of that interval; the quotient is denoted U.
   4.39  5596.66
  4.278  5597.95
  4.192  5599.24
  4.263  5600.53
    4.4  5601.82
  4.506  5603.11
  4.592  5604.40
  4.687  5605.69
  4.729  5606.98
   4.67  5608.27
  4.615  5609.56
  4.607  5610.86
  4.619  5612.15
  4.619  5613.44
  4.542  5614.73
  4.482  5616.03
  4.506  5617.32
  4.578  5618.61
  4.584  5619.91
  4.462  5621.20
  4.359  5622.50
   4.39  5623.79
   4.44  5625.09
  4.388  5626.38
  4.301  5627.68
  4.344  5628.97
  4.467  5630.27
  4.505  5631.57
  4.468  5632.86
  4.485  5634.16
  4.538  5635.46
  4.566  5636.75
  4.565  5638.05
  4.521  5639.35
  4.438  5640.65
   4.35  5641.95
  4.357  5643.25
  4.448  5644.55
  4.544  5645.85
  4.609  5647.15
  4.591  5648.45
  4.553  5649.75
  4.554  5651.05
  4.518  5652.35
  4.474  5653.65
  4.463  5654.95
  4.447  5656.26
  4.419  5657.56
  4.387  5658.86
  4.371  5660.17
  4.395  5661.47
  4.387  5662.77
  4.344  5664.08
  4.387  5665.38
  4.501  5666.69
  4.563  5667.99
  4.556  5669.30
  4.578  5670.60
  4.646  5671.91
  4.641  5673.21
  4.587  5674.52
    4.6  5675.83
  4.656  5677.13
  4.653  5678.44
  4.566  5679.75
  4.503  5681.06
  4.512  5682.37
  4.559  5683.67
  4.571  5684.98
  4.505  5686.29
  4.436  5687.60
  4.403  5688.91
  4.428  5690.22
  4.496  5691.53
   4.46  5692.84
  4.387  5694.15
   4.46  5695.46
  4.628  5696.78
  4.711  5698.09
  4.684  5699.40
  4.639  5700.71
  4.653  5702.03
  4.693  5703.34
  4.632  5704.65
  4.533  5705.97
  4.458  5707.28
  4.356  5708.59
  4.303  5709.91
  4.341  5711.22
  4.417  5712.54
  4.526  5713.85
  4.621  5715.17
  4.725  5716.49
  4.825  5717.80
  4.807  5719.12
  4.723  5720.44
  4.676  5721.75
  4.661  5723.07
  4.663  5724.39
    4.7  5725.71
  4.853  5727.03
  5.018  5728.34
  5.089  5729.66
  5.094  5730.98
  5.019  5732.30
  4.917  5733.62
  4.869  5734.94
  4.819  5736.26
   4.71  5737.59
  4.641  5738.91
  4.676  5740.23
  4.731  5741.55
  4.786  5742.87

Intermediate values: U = 2.12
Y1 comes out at 0.751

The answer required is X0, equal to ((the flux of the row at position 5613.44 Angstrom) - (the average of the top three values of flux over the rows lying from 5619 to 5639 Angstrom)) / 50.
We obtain 0.0009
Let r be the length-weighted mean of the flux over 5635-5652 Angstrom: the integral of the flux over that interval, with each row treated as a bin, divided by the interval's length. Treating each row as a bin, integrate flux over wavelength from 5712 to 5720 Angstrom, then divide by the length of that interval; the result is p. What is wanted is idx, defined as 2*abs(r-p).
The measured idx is 0.29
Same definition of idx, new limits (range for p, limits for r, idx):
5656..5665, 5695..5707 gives 0.46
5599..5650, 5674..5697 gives 0.04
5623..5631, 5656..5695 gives 0.22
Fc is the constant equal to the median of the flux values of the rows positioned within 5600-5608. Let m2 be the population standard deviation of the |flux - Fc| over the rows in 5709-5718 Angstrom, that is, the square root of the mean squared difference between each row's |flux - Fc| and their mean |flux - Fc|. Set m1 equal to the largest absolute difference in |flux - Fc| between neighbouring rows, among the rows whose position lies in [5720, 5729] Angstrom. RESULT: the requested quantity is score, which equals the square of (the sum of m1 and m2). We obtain 0.063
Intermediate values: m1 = 0.165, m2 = 0.09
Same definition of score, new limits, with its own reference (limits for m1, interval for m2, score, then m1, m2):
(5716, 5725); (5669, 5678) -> 0.018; 0.100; 0.04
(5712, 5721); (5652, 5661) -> 0.025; 0.109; 0.05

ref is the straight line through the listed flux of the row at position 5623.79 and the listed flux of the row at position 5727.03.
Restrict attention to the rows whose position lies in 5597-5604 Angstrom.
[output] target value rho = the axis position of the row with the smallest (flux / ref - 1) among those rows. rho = 5599.24 Angstrom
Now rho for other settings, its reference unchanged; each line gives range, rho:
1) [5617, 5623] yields 5622.50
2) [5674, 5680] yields 5679.75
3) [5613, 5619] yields 5616.03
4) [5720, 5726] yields 5724.39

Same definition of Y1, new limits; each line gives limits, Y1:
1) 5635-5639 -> 0.759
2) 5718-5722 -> 0.779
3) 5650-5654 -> 0.756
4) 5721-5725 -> 0.771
